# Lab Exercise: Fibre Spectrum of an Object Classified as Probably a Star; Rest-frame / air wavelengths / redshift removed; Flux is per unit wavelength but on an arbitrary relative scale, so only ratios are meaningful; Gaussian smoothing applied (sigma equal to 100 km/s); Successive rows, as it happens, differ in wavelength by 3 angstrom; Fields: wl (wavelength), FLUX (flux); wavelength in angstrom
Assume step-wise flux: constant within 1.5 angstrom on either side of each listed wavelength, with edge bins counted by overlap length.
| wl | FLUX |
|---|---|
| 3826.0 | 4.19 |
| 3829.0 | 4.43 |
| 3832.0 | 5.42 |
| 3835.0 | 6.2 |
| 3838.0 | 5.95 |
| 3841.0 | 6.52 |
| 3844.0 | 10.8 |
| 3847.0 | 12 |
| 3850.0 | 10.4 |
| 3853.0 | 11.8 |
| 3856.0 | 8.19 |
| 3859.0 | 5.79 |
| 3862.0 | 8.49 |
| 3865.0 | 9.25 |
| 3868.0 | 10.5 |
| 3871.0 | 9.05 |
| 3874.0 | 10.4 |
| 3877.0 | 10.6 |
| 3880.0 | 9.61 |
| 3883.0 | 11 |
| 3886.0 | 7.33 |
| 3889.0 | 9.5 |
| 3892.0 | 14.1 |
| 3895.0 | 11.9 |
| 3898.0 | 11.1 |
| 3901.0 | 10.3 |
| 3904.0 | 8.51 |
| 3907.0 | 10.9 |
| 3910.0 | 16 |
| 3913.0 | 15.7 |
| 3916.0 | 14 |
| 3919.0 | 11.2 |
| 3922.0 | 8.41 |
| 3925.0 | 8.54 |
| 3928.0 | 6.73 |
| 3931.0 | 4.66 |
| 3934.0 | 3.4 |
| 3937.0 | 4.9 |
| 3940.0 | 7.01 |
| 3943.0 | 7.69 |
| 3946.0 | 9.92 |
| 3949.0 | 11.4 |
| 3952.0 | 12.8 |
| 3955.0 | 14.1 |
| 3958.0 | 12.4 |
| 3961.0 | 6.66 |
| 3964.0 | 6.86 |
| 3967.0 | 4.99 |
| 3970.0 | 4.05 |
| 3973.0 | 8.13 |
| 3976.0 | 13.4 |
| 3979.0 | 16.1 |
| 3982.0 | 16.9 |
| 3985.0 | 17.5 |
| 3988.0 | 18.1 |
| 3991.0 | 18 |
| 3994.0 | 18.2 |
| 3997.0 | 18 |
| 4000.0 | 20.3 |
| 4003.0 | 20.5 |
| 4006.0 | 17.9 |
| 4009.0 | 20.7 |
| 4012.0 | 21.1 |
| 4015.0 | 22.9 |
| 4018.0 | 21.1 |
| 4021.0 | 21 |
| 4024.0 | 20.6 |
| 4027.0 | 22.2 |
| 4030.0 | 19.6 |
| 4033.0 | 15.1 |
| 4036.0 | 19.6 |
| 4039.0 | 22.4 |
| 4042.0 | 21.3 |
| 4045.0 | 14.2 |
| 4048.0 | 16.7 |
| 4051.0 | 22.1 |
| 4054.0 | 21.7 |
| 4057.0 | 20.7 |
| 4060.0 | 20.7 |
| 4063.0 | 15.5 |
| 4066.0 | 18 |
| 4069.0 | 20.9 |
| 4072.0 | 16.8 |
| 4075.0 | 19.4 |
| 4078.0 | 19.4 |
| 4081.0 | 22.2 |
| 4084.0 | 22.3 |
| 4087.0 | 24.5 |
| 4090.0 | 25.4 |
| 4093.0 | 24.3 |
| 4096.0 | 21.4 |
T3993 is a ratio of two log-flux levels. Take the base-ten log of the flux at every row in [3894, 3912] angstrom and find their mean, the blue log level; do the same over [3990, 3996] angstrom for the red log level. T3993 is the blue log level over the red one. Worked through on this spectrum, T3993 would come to 0.84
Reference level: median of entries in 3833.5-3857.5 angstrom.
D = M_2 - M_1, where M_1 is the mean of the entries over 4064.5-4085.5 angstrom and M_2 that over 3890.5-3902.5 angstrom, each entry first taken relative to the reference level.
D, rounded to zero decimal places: -8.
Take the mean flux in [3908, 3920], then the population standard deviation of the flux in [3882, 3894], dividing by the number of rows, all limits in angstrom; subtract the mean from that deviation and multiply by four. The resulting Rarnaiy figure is -47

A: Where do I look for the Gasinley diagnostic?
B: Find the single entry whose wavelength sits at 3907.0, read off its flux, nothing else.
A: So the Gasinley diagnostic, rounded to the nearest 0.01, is 10.90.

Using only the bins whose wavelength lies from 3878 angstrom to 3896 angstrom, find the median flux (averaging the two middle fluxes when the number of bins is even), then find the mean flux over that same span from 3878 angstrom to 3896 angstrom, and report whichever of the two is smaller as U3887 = 10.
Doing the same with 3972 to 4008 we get 17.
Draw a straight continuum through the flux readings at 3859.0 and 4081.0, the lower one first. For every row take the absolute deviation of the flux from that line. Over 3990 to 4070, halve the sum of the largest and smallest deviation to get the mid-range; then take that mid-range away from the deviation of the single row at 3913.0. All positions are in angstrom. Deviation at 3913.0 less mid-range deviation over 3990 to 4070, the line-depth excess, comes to 3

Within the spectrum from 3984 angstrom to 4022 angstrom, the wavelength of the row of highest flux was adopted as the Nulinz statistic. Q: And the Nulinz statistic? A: 4015.0 angstrom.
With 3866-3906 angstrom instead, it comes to 3892.0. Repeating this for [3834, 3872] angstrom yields 3847.0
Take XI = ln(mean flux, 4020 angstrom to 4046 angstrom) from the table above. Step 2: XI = 3.0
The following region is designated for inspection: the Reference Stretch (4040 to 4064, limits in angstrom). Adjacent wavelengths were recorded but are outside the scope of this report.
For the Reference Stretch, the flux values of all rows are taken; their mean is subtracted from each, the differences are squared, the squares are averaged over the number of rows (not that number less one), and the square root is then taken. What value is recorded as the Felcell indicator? 2.9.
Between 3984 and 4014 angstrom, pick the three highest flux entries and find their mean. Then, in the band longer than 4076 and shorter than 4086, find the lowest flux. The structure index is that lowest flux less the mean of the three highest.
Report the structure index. -1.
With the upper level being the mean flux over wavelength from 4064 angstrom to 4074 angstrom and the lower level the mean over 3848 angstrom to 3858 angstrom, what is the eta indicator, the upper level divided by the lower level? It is 1.8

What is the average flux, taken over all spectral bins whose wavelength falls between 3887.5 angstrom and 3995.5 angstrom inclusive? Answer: 11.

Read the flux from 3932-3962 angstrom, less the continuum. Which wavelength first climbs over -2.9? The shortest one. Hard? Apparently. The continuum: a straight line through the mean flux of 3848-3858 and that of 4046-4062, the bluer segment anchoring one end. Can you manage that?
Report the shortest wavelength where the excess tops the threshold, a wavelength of 3952.0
